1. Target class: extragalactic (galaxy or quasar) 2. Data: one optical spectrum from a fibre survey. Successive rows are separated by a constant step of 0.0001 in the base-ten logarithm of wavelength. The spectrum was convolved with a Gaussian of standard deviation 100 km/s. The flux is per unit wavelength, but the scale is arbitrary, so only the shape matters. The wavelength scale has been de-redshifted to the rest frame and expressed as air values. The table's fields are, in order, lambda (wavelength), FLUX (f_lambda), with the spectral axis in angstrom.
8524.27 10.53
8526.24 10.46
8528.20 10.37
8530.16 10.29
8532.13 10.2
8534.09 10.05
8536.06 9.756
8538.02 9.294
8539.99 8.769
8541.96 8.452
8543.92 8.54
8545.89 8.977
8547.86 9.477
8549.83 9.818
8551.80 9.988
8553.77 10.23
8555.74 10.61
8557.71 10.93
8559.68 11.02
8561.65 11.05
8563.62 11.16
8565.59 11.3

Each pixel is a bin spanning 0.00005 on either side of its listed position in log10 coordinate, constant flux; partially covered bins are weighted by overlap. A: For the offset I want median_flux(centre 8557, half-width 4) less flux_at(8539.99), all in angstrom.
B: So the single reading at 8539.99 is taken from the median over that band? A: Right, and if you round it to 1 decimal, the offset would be 2.0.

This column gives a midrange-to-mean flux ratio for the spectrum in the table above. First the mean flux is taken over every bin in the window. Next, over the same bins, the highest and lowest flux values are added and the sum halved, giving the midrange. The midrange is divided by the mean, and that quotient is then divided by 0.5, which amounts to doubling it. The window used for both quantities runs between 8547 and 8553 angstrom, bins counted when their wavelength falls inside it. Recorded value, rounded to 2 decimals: 1.99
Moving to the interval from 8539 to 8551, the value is 2.03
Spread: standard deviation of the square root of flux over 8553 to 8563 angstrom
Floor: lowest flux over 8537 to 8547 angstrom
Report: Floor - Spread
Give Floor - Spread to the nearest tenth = 8.4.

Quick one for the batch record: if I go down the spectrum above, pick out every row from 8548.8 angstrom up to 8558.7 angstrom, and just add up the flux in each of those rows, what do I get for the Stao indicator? 52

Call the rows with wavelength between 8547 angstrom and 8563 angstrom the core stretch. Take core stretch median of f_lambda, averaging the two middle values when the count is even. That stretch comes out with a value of 10.4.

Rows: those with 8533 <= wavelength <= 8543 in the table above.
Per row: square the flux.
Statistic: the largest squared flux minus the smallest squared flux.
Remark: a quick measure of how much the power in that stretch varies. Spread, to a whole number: 30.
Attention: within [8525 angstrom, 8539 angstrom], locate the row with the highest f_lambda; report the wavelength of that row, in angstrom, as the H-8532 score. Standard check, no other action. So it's 8526.24 angstrom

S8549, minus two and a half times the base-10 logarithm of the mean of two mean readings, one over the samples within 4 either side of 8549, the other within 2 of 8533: -2.48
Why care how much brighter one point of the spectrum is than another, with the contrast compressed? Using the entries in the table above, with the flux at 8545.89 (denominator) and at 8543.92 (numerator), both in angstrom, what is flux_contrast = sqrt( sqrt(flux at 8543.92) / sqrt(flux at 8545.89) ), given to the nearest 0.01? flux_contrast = 0.99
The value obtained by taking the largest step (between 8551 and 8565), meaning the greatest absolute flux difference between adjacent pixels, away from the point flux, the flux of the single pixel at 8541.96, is 8.1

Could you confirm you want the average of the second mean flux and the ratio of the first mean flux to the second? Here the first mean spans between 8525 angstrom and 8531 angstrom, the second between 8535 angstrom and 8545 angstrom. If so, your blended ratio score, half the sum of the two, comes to 5.06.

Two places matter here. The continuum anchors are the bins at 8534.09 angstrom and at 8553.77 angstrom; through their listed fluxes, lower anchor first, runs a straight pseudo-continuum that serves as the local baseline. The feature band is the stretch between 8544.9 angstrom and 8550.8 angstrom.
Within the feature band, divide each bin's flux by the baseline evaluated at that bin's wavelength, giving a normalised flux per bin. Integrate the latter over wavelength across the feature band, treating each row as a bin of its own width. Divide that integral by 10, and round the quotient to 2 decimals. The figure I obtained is 0.55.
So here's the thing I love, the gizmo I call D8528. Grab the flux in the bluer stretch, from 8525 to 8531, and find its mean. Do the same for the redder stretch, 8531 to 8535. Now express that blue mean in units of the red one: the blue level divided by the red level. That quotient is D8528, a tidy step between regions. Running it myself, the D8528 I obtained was 1.02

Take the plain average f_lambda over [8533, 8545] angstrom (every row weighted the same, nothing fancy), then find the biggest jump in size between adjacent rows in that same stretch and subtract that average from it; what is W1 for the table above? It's -8.6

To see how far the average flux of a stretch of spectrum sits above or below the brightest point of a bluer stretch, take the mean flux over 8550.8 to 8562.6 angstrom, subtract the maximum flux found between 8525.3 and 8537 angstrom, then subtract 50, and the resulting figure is -49.8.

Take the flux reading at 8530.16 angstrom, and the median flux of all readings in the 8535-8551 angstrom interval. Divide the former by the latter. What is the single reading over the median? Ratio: 1.13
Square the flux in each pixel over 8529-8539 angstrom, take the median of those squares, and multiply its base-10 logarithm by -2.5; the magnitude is -5.01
